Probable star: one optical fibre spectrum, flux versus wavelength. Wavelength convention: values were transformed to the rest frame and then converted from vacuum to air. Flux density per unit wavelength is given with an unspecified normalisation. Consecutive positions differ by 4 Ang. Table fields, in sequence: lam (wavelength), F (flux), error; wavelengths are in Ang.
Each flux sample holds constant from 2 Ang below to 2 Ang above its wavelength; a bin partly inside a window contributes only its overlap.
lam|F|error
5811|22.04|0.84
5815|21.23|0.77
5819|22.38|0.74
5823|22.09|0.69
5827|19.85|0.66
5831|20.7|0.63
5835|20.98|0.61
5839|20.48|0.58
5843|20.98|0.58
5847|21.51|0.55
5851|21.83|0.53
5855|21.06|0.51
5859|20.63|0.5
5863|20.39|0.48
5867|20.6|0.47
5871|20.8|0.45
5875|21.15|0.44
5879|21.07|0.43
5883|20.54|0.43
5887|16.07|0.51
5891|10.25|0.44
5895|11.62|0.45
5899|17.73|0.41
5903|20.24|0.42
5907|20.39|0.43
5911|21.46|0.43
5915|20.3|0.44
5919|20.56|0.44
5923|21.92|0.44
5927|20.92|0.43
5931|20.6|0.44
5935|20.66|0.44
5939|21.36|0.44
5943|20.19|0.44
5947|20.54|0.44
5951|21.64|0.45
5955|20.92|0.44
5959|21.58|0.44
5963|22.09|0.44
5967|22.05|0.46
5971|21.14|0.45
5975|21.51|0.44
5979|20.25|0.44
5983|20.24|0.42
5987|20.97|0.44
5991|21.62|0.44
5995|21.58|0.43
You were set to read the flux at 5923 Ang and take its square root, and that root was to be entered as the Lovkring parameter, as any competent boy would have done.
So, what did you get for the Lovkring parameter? 4.68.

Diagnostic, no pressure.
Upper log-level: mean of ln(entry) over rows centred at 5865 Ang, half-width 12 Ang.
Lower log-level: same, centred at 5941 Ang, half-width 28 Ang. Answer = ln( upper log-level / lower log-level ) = 0.00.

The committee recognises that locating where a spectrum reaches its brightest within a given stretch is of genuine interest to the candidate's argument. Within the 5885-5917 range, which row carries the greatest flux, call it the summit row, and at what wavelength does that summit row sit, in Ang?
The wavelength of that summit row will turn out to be 5911 Ang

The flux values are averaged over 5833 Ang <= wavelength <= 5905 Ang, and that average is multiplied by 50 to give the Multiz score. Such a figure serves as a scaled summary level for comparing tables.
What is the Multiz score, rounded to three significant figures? 966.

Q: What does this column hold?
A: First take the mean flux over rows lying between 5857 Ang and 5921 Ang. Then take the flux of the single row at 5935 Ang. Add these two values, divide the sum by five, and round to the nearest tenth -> 7.9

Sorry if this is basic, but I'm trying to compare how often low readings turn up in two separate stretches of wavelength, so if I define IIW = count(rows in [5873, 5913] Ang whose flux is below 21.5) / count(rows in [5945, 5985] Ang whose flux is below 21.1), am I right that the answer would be 2.5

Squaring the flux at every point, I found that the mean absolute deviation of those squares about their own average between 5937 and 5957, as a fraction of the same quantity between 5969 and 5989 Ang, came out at 1.00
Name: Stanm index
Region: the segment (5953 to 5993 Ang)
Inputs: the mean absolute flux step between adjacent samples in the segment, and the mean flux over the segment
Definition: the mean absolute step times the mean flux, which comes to 12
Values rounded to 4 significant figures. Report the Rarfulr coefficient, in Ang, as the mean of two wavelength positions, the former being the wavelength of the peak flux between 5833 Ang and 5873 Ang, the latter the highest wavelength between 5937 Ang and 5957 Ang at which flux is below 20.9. 5899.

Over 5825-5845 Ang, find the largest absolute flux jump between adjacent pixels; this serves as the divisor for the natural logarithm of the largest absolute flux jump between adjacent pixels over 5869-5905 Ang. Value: 2.1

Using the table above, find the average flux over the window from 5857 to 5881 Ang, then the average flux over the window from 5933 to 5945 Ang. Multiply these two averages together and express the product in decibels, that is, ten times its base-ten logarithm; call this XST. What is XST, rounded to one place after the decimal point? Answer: 26.3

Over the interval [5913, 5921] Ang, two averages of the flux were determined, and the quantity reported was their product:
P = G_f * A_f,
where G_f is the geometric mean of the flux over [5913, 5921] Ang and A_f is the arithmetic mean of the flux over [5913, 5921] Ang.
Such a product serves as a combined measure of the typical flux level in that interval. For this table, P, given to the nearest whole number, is 417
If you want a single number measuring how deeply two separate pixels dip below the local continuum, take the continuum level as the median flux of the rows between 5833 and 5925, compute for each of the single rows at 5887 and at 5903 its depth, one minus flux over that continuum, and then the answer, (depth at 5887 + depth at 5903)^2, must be 0.056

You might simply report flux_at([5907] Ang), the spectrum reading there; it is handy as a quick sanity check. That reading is 20.39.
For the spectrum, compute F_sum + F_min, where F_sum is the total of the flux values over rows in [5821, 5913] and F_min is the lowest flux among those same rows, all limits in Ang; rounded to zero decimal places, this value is 463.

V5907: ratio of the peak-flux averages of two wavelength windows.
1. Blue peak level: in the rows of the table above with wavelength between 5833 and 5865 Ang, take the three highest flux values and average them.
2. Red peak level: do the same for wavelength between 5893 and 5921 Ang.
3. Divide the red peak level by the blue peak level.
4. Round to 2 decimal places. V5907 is 0.97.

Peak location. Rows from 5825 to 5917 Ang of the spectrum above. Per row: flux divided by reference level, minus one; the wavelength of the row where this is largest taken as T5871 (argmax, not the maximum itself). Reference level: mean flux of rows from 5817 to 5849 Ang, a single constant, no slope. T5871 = 5851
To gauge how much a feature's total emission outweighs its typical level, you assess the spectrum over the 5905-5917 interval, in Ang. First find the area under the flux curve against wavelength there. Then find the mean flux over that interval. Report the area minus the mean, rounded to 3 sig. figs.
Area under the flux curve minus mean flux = 228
